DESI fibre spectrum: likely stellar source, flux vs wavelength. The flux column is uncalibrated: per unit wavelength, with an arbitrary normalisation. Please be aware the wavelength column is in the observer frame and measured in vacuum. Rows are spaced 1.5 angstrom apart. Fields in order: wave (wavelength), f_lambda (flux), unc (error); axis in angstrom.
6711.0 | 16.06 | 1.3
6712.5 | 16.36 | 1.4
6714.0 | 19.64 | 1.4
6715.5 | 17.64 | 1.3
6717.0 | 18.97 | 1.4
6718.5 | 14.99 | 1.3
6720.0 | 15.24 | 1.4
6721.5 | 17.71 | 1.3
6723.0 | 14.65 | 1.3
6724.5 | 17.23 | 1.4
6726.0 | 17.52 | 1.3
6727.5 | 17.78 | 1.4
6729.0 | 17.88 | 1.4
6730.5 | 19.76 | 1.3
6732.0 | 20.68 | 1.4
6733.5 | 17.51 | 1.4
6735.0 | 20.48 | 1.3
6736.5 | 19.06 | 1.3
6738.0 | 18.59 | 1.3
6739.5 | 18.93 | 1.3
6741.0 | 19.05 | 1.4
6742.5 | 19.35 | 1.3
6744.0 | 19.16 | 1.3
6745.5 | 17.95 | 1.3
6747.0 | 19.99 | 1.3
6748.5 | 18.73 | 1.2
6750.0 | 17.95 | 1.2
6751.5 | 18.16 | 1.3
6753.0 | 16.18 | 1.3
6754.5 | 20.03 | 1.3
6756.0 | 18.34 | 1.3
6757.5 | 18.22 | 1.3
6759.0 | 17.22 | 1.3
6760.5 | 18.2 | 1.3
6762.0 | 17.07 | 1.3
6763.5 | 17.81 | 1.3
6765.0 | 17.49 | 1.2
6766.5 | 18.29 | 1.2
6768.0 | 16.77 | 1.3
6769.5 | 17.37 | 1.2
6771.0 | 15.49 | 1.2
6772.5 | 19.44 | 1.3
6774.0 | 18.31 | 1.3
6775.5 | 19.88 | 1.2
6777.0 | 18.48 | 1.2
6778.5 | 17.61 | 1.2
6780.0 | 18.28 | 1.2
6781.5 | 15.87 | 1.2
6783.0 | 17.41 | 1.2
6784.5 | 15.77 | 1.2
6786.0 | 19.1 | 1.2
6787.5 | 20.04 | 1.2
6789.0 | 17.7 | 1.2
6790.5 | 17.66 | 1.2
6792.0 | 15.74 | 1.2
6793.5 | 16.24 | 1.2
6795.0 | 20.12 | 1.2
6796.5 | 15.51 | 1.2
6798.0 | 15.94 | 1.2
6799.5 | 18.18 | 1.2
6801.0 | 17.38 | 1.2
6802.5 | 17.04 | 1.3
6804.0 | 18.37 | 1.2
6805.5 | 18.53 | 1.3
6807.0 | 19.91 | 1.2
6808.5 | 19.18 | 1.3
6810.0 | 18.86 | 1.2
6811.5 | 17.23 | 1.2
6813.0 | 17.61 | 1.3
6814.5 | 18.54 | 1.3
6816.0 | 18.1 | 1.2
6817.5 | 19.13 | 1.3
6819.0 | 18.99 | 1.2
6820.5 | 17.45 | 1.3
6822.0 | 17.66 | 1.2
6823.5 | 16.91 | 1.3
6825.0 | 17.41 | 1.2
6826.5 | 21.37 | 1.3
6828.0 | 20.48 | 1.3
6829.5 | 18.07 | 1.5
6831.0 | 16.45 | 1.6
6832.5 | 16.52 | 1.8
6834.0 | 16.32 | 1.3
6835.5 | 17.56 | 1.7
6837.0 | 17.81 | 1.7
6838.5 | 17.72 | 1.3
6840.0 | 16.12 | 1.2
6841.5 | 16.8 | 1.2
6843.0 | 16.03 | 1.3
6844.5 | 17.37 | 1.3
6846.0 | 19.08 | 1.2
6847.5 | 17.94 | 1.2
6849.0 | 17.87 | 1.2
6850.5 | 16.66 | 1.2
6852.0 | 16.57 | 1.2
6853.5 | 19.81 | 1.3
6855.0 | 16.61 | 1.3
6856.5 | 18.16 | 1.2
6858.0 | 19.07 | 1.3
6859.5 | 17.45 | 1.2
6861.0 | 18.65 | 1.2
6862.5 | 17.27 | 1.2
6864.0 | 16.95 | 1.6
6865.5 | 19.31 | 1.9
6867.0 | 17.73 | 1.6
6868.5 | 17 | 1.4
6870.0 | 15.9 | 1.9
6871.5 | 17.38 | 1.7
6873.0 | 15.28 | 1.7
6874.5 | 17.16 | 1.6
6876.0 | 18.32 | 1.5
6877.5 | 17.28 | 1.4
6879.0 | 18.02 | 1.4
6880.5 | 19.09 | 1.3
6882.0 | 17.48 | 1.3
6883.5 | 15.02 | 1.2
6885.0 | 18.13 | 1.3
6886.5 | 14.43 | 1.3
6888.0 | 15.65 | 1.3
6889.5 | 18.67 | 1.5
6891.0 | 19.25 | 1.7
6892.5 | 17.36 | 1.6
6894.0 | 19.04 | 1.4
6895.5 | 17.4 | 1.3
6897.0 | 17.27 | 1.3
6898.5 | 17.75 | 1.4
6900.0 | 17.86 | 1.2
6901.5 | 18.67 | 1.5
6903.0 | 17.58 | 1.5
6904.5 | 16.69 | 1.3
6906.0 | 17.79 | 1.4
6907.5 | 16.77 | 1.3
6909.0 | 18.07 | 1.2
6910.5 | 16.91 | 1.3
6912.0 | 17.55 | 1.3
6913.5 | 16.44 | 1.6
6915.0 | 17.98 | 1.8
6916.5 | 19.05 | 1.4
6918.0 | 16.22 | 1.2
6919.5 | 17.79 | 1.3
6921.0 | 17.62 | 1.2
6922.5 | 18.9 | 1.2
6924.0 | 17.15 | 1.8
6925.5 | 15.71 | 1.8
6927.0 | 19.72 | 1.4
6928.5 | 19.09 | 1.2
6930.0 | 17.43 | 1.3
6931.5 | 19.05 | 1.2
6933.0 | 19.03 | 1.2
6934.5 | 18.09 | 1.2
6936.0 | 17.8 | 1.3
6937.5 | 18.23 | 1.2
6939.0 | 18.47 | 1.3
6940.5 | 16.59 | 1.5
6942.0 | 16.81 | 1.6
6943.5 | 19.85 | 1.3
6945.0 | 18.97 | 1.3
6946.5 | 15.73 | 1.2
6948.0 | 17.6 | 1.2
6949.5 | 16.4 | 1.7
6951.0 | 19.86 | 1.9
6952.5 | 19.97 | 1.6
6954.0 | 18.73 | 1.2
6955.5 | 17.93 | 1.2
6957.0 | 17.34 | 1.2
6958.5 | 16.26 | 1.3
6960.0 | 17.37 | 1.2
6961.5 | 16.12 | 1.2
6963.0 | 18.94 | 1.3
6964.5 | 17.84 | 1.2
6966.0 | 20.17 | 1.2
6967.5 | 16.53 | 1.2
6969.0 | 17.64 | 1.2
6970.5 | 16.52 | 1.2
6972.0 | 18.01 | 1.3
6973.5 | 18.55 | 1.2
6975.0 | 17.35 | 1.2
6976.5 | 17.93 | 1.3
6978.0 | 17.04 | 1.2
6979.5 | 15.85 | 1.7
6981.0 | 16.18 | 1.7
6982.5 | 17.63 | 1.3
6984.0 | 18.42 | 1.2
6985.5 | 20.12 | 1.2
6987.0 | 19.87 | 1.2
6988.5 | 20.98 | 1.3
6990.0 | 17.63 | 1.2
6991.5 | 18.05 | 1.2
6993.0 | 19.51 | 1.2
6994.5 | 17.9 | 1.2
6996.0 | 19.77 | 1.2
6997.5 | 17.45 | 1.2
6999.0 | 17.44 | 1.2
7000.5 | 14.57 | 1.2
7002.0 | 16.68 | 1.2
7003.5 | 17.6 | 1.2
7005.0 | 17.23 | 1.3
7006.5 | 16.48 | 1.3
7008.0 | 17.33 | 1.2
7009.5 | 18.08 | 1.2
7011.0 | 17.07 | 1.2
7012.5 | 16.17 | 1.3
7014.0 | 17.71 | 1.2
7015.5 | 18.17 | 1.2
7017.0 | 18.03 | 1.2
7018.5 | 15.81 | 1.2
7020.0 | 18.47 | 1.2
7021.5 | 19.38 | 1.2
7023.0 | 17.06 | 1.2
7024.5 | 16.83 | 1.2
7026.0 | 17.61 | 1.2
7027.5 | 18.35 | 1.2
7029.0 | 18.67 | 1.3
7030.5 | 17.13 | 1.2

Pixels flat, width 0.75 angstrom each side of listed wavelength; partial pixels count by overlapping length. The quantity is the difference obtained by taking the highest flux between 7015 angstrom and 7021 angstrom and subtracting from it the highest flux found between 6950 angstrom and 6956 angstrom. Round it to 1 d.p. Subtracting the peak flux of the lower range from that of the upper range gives -1.5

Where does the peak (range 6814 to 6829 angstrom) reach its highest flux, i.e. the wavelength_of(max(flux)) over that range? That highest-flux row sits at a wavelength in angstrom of 6826.5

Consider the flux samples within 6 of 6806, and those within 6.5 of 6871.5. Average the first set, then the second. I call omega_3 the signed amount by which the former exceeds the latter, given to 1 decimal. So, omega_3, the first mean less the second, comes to 1.1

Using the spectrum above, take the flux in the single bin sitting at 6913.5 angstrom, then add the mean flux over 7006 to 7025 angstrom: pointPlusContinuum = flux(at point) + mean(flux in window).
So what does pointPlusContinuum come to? 33.9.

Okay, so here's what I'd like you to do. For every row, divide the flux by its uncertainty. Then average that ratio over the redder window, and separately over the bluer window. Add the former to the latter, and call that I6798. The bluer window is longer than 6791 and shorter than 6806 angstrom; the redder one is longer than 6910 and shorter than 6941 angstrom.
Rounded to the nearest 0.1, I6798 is 27.6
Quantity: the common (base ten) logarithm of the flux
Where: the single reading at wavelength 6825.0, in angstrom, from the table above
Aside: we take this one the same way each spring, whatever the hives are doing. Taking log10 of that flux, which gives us 1.24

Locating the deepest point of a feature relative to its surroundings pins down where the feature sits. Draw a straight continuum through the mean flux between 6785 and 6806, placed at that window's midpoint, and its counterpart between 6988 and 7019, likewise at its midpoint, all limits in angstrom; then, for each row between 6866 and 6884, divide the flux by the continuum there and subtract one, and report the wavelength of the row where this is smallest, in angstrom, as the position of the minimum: 6883.5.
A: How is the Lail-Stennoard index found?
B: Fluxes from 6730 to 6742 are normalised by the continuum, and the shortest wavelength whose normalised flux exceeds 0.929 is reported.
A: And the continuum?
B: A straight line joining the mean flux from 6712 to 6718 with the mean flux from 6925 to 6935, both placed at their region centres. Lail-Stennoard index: 6730.5 angstrom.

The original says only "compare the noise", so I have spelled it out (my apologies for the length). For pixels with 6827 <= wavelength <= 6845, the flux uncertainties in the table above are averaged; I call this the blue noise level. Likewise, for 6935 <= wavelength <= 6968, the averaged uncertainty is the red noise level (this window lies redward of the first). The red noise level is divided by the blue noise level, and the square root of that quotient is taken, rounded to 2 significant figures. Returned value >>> 0.96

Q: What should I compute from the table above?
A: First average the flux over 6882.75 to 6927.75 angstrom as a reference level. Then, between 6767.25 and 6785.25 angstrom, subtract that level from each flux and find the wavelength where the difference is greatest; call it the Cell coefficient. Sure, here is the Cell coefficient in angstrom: 6775.5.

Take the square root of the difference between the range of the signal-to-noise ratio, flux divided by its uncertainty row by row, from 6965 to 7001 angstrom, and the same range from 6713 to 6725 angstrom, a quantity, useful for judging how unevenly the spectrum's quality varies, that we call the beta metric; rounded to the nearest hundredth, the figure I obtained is 2.08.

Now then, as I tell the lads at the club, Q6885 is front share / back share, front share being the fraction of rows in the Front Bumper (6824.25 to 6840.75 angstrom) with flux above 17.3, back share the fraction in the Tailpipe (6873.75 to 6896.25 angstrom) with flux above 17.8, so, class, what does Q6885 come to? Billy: 1.4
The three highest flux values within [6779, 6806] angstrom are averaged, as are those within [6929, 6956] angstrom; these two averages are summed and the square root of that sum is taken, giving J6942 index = 6.30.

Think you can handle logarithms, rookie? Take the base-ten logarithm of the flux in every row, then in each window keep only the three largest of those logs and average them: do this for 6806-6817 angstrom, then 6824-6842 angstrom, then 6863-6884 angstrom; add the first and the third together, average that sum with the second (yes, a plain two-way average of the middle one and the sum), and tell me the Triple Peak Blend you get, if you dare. 1.93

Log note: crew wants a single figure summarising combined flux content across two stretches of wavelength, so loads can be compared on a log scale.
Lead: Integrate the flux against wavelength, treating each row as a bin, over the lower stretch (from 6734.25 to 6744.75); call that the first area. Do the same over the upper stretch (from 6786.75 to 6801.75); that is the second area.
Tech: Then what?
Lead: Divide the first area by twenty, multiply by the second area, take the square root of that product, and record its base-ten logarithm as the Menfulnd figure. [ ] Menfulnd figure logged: 1.71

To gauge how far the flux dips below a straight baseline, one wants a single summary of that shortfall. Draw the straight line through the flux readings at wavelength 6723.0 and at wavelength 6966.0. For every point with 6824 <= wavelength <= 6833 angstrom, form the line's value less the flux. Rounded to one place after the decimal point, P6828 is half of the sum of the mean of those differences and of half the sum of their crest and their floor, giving -1.6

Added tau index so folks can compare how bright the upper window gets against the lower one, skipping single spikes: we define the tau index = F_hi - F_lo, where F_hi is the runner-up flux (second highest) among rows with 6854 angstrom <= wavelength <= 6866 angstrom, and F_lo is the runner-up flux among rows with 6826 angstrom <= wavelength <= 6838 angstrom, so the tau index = -1.4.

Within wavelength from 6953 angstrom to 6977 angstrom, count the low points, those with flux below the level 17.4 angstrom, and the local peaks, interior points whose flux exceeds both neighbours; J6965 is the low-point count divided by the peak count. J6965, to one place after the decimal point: 1.4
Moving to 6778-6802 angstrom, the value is 1.4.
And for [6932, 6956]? 1.0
